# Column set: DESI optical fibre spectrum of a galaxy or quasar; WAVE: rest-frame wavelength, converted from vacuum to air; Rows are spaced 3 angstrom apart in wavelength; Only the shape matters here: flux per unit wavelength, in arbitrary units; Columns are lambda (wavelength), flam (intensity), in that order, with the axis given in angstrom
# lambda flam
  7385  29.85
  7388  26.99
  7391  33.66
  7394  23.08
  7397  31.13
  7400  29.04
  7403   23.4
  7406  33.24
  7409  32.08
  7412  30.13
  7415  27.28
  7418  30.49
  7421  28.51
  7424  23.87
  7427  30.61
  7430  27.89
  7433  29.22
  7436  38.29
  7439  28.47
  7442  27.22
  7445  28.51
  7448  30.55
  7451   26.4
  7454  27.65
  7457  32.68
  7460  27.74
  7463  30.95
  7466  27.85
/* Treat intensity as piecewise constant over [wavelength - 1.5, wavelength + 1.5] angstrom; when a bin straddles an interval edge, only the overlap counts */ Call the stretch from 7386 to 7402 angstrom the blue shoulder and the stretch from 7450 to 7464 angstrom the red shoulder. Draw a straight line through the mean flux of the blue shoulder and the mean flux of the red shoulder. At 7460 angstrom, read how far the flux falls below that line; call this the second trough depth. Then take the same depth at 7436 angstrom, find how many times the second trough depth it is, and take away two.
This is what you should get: -9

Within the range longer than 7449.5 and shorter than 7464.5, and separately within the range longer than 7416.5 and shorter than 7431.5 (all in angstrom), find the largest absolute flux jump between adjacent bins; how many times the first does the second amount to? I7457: 1.34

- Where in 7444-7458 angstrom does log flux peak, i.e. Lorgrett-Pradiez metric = 7457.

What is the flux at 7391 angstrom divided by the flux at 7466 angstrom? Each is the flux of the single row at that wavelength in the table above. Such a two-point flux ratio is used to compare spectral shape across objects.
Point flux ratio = 1.21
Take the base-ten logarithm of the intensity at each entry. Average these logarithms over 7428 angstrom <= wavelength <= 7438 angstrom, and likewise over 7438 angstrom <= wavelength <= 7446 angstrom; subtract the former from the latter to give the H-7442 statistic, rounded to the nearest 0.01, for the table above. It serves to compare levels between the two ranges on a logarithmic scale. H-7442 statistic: -0.05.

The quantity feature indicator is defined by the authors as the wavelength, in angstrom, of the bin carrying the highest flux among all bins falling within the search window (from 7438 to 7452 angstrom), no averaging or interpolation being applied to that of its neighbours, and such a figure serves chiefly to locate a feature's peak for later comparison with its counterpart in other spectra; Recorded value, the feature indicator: 7448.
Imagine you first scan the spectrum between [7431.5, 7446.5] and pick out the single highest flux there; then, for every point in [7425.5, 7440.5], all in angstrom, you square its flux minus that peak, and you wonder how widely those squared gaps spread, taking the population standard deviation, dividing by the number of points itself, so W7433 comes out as 38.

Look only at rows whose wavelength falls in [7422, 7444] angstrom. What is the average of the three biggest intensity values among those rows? 32.7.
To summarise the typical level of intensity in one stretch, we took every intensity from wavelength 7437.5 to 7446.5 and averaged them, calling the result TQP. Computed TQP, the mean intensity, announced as 28.1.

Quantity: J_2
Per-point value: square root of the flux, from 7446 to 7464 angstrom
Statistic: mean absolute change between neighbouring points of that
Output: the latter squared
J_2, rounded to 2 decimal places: 0.12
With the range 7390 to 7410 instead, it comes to 0.35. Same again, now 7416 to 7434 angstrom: 0.11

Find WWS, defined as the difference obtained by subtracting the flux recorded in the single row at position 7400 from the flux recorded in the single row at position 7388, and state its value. -2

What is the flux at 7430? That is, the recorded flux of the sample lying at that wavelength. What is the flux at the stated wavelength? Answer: 27.89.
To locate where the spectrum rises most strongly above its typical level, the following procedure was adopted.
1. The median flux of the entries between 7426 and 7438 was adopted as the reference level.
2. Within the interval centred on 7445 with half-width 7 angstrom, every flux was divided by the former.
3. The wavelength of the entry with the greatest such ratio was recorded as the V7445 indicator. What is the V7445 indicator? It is 7448 angstrom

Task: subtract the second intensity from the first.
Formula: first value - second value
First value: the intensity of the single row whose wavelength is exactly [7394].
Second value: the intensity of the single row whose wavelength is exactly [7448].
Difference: -7.5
